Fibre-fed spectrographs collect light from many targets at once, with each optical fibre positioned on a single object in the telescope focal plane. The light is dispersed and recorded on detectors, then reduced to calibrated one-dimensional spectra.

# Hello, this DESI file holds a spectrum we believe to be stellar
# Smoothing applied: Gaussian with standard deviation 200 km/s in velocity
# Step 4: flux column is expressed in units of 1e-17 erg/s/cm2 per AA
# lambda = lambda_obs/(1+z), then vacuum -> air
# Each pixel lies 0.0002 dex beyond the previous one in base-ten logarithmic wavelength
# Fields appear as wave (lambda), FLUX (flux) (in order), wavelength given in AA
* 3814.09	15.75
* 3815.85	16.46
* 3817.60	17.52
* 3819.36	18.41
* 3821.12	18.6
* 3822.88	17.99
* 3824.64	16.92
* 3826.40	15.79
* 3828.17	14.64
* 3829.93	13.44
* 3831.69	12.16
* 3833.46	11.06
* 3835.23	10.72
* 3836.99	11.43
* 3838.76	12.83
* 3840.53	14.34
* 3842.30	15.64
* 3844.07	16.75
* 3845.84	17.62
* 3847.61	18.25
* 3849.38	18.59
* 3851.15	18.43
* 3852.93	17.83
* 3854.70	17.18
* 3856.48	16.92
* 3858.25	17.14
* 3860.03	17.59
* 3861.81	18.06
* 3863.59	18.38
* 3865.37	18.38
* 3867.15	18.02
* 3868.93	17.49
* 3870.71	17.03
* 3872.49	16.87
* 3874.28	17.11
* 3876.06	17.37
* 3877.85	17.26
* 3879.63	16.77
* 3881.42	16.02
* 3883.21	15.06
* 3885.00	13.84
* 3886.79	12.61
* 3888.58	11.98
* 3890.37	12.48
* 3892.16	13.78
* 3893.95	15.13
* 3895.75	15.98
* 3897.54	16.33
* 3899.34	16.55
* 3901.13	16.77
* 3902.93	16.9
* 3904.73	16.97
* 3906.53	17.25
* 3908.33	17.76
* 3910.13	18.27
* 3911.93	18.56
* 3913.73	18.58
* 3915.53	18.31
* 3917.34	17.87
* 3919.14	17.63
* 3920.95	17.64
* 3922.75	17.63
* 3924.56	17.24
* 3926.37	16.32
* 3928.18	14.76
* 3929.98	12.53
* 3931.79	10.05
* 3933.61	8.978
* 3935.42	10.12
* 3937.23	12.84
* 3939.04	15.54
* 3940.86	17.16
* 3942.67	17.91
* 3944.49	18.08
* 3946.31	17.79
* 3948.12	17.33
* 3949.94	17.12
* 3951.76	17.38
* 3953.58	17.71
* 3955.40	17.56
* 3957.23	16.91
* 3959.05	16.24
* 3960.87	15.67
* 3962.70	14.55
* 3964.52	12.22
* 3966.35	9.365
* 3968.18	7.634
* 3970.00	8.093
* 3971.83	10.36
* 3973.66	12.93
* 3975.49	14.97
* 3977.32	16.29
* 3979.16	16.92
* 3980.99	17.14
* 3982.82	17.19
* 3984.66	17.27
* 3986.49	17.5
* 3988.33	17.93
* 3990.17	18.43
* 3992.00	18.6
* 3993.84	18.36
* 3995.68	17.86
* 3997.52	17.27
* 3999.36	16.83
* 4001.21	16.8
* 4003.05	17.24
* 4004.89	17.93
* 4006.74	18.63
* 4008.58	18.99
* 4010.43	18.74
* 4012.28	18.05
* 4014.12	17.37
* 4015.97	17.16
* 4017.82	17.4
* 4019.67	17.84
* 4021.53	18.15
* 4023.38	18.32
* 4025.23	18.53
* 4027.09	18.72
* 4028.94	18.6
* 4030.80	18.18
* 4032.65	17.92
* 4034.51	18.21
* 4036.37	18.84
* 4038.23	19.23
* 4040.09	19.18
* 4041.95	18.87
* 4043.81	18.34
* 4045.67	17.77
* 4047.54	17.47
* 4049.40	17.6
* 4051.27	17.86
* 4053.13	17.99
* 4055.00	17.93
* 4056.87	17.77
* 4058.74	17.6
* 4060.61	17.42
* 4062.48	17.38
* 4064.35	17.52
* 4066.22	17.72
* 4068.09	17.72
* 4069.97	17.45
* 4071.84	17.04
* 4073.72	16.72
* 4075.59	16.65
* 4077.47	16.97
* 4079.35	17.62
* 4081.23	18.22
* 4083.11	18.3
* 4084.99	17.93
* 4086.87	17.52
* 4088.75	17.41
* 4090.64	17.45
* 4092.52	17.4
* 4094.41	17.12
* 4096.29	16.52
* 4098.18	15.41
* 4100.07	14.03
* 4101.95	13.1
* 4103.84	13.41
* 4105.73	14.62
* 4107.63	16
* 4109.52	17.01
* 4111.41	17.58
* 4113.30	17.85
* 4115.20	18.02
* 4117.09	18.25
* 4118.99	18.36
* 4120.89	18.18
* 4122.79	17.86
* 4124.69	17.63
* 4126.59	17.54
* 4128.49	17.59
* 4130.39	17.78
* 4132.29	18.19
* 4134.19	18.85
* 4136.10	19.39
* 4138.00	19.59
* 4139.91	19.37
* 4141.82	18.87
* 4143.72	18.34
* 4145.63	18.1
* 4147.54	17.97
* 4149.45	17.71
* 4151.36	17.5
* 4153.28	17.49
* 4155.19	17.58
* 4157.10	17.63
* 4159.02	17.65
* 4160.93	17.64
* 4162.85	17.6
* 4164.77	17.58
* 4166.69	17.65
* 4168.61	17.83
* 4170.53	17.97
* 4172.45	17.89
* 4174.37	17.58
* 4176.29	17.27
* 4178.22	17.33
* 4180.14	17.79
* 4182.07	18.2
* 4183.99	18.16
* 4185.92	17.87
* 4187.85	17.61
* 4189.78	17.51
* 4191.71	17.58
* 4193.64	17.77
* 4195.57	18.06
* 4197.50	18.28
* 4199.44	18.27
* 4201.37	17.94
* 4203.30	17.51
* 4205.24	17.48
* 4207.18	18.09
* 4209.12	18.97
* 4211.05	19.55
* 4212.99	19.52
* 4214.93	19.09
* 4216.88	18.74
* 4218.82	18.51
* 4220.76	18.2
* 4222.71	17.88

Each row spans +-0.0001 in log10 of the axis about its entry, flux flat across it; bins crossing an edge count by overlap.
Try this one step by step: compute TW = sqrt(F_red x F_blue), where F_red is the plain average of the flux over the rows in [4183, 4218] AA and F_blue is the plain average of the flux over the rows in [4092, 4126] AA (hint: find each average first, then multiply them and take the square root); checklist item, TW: 17.4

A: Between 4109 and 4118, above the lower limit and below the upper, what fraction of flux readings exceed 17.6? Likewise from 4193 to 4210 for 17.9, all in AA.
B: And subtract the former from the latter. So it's 0.1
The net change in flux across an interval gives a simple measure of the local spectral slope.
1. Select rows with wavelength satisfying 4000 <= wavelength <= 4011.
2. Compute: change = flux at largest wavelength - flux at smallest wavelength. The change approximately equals 1.9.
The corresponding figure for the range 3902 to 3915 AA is 1.7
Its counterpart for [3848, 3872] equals -1.6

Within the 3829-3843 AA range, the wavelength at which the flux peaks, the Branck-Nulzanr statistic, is 3842.30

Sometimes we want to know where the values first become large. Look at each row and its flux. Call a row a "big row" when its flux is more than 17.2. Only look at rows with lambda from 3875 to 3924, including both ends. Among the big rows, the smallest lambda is 3876.06 AA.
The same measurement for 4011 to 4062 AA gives 4012.28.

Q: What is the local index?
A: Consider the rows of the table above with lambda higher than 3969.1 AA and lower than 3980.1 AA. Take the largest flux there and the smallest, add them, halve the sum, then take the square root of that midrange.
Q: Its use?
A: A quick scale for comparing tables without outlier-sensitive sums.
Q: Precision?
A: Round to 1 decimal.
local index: 3.5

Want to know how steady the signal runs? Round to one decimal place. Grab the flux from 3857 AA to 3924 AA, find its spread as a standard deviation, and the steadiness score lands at 1.7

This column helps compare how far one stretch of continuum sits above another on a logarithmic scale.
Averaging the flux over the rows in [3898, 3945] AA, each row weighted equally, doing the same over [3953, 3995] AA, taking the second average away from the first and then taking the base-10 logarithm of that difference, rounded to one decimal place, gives -0.1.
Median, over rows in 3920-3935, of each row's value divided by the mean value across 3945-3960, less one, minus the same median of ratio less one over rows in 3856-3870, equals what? -0.131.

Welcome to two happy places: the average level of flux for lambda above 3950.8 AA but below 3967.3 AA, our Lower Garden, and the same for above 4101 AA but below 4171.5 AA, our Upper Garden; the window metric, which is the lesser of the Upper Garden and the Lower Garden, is 15.3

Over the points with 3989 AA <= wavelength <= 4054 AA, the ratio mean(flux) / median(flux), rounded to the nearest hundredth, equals 1.00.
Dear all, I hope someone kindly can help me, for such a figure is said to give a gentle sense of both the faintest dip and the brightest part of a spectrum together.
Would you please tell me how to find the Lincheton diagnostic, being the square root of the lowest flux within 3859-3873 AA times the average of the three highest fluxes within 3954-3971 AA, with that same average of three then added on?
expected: 33.8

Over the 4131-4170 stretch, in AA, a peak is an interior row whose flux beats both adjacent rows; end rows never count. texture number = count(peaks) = 2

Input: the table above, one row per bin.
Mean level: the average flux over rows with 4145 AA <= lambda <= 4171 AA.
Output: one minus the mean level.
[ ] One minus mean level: -16.7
